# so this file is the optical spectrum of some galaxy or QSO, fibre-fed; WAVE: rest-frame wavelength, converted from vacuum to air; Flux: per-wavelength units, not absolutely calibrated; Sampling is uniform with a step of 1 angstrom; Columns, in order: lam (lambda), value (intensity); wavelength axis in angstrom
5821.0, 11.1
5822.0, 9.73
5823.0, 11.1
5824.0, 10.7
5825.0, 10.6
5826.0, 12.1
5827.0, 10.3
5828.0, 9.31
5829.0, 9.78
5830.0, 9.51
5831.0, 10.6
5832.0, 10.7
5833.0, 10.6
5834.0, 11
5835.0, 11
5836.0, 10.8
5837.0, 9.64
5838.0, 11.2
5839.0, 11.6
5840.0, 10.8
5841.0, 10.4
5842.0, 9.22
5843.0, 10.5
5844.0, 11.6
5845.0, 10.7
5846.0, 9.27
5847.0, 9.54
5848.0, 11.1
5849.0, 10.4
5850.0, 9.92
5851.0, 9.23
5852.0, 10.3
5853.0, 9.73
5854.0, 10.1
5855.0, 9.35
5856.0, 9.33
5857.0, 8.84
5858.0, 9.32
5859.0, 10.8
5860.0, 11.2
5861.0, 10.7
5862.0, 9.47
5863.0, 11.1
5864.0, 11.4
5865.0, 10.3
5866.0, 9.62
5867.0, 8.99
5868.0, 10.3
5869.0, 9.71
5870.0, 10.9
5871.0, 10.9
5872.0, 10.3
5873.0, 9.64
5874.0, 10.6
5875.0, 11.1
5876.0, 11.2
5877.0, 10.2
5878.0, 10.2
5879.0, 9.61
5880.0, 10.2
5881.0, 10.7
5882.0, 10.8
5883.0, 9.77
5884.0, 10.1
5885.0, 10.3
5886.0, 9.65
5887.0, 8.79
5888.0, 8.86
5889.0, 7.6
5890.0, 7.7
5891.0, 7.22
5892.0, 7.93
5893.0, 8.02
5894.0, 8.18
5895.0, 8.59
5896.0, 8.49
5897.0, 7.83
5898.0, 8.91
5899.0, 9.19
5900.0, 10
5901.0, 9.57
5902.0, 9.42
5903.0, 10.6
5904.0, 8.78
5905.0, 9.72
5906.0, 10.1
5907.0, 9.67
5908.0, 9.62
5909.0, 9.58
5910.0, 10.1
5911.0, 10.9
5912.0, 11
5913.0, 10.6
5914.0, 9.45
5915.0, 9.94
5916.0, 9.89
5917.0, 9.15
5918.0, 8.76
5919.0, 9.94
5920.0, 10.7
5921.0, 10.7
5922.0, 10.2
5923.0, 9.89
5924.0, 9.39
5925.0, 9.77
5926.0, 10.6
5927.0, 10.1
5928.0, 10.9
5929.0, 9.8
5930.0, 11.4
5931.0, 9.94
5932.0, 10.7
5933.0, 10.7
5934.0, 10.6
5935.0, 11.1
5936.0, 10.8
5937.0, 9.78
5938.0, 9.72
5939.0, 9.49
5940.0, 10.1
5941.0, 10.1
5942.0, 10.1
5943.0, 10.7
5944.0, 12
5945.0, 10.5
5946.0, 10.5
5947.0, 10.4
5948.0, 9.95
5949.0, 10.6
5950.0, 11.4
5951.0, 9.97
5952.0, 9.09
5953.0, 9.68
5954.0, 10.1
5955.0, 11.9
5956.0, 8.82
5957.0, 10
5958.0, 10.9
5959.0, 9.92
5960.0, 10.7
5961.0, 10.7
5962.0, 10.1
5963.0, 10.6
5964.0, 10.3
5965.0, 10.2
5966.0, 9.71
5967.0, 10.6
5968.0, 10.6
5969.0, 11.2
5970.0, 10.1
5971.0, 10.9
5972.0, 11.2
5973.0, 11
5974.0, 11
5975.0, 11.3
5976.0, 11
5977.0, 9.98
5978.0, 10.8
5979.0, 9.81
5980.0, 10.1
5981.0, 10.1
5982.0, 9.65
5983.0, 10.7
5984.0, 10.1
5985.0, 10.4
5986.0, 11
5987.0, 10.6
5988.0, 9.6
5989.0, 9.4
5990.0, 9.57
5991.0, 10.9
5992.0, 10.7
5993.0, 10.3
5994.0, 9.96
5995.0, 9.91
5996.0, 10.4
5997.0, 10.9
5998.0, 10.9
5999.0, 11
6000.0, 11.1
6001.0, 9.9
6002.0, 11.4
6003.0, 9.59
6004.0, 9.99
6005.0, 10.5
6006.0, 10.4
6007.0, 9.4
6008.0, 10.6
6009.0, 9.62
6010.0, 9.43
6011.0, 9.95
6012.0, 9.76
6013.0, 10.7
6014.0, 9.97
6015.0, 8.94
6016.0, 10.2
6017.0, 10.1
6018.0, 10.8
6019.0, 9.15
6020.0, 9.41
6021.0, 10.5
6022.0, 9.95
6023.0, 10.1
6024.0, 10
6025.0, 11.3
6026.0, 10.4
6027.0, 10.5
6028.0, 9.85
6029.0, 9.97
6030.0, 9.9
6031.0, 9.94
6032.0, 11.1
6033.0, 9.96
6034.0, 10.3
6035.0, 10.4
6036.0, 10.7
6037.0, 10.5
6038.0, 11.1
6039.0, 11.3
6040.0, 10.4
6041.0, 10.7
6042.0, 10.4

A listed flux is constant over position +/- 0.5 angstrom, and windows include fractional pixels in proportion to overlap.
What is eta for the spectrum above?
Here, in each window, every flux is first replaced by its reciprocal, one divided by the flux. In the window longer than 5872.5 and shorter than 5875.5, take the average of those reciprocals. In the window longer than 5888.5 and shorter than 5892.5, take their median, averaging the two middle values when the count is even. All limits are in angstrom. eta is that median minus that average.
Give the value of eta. 0.035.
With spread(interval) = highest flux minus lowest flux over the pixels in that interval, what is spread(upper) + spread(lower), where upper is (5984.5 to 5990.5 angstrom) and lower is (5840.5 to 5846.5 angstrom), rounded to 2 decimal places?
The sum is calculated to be 3.98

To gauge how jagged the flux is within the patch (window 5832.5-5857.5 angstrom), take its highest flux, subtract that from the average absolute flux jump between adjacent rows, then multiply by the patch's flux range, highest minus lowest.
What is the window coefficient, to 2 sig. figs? -30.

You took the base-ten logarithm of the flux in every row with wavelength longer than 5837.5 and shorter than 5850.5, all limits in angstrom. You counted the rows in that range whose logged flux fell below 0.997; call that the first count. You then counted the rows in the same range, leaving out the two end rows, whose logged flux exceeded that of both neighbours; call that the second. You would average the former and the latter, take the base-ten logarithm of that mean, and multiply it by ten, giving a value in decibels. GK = 5.4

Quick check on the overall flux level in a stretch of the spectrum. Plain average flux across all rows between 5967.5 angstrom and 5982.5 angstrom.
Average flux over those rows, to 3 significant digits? 10.6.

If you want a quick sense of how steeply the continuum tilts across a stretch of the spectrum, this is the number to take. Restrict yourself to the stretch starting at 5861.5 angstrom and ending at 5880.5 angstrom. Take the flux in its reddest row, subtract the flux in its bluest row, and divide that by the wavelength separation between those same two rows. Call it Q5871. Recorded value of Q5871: 0.041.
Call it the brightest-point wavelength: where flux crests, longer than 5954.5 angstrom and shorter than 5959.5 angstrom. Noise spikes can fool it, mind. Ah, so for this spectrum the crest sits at 5955.0 angstrom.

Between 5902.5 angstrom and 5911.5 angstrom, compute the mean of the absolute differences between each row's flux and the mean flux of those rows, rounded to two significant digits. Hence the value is 0.47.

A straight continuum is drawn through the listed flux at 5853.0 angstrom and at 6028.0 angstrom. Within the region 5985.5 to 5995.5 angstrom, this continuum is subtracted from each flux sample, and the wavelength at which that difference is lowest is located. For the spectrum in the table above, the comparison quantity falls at 5989.0 angstrom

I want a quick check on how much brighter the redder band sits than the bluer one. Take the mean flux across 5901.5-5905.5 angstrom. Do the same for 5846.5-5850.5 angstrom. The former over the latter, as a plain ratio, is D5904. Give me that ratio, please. 0.94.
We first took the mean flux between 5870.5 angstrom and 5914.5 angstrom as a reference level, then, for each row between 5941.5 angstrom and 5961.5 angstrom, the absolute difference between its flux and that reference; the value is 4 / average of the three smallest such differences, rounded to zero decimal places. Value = 15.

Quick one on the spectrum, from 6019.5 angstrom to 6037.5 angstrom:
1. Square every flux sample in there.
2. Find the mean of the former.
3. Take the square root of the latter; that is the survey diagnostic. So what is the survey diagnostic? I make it 10.3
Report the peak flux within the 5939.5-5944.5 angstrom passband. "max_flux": 12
